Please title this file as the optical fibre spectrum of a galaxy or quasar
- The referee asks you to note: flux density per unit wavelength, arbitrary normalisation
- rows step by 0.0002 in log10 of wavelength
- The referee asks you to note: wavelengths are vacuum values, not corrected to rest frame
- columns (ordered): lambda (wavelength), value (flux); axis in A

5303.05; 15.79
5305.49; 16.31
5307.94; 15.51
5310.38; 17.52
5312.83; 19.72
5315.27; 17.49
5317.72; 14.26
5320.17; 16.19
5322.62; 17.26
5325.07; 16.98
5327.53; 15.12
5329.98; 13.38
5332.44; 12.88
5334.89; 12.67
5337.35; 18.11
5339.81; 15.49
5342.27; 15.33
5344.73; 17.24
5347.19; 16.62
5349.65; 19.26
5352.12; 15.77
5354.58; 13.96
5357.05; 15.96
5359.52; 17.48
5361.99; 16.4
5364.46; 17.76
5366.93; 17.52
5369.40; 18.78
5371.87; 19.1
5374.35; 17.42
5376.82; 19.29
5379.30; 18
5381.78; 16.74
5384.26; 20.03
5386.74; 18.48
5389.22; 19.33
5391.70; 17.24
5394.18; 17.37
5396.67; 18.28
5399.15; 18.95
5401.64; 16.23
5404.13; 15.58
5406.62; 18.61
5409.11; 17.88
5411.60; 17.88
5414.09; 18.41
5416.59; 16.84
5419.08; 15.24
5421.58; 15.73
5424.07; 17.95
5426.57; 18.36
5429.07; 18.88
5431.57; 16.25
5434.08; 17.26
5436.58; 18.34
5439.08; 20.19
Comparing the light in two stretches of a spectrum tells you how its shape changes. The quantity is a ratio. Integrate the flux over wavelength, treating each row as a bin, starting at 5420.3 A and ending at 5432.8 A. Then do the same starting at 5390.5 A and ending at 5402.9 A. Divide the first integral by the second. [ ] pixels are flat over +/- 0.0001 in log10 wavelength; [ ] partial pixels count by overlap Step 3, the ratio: 1.00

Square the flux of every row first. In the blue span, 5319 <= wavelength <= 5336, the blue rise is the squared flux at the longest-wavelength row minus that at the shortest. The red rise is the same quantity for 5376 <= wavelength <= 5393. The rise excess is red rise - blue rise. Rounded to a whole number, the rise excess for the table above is 27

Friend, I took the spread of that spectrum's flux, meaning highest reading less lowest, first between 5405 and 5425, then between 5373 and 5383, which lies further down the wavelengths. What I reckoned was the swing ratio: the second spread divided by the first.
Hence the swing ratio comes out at 0.76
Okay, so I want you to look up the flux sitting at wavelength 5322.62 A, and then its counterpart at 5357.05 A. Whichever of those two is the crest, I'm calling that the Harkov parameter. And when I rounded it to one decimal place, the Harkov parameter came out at 17.3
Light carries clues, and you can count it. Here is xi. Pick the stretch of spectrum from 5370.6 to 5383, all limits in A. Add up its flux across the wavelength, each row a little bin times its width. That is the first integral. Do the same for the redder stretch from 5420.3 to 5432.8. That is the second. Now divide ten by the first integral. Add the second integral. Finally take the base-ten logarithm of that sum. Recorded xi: 2.34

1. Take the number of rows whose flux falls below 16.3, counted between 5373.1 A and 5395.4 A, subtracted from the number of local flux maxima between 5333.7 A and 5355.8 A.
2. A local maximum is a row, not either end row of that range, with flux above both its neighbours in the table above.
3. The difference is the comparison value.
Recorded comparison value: 3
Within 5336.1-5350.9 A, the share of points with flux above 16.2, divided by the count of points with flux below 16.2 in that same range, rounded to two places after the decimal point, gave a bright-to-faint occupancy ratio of 0.33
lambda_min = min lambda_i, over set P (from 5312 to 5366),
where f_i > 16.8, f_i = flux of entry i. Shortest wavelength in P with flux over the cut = 5312.83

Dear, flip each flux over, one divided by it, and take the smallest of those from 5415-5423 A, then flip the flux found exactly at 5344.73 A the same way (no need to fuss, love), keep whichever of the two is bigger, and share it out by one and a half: 0.040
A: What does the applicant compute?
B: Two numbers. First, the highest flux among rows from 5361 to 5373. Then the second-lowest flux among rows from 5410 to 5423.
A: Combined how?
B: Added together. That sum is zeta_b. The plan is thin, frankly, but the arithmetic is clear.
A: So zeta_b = 34.8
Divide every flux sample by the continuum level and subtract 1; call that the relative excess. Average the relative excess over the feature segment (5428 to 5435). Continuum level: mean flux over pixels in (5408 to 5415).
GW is -0.03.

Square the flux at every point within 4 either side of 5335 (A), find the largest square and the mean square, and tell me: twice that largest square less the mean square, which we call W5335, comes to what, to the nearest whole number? 438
